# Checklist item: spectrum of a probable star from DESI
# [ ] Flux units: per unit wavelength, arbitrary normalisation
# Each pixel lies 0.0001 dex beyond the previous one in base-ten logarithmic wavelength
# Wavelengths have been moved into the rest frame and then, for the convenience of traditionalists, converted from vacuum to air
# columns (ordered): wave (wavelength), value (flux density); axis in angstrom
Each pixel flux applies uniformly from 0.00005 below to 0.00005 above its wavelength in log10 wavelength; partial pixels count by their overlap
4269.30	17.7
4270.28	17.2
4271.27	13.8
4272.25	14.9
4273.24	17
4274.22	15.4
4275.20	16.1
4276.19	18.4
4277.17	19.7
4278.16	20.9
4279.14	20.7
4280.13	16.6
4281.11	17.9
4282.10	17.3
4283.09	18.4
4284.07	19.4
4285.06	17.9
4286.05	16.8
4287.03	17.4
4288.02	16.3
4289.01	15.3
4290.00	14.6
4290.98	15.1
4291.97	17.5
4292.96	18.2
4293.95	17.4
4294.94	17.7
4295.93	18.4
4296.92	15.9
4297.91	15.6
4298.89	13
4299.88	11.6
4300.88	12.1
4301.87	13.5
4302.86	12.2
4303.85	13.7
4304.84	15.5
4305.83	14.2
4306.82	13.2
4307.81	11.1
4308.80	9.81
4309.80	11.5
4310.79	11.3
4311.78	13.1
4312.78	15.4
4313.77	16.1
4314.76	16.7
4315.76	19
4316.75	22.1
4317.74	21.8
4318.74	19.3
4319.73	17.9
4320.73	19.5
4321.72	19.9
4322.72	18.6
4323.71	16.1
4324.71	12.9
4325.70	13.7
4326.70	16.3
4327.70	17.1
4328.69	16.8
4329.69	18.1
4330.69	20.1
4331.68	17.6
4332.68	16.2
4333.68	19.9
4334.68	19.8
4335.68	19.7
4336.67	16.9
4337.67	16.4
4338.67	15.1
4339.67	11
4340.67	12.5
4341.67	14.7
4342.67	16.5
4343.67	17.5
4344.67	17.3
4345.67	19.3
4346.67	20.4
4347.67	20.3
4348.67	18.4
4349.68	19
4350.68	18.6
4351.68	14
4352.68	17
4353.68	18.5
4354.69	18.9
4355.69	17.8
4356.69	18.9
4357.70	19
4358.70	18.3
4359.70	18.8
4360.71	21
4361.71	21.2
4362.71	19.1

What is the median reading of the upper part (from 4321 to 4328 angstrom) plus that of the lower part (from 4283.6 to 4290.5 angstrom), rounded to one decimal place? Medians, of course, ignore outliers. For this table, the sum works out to 33.1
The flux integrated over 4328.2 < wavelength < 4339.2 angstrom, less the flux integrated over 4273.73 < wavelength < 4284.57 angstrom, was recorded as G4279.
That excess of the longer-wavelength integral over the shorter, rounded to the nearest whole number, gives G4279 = -2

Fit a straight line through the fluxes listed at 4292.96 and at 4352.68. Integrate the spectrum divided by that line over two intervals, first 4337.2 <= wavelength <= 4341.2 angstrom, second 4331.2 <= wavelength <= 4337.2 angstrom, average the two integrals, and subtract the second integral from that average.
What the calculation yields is -1.6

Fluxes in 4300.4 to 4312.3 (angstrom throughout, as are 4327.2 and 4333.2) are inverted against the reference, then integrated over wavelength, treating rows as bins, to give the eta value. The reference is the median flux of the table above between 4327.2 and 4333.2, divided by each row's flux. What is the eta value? 16.6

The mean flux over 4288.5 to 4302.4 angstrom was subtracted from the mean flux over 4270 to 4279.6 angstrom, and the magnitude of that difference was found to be 2.0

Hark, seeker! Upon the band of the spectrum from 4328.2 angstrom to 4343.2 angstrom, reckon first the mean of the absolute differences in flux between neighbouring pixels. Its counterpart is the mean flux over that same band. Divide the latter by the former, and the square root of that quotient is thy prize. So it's 3.0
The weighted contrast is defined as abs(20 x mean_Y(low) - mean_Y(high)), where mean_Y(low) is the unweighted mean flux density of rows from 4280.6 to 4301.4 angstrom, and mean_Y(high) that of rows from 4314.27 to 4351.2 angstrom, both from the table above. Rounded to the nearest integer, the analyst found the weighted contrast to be 310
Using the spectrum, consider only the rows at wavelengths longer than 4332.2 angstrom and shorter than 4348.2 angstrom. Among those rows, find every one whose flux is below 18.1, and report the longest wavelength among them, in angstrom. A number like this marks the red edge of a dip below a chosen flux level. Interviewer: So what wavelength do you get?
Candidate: 4344.67 angstrom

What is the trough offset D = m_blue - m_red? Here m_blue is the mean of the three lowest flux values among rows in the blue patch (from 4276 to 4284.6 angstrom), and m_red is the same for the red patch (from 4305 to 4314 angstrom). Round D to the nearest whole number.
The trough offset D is 7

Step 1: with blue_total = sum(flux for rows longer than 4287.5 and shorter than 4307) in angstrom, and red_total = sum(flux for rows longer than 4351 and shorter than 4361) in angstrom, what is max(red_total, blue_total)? 301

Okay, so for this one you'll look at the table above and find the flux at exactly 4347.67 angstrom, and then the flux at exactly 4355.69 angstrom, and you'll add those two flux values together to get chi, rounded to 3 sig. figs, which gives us 38.1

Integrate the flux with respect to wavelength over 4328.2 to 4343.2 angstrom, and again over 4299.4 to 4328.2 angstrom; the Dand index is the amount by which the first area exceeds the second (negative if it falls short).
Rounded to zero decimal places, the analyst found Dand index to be -191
